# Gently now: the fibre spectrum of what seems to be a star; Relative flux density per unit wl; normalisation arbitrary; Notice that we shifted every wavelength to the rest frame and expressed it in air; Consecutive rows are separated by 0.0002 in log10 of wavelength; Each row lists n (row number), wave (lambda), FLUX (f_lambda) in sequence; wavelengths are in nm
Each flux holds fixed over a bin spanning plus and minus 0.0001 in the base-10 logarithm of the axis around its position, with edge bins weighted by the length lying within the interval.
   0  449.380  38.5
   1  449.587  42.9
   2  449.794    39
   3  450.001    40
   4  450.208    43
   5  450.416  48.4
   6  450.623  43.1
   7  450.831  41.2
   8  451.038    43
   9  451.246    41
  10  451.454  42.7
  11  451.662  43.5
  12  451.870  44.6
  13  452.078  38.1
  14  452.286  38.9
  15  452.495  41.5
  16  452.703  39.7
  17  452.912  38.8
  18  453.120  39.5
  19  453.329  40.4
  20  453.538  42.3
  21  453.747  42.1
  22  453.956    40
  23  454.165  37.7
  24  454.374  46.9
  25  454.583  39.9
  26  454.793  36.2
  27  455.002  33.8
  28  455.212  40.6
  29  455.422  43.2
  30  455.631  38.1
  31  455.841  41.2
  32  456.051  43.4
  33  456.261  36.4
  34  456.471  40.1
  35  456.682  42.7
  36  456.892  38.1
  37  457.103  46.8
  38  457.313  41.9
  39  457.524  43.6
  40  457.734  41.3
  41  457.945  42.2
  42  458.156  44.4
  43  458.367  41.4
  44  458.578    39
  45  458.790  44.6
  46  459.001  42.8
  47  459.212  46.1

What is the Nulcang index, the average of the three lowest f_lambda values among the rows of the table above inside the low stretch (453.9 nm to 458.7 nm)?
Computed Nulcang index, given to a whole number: 35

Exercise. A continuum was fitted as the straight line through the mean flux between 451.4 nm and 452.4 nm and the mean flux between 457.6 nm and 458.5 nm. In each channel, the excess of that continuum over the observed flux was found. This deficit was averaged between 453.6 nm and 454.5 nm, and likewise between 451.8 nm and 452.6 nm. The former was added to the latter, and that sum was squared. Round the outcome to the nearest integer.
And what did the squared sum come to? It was 1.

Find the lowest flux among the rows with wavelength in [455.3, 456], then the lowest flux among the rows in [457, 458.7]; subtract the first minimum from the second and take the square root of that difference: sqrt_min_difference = 0.9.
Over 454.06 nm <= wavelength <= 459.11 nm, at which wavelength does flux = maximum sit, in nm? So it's 454.374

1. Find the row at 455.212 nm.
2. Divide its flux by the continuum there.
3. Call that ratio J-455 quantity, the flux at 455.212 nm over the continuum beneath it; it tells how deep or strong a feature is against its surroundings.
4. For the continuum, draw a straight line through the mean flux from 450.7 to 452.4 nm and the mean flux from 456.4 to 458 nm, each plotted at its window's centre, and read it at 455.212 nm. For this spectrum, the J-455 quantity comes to 0.97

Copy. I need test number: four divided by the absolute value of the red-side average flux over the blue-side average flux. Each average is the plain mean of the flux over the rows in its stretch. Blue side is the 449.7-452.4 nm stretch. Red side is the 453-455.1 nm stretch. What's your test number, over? 4.22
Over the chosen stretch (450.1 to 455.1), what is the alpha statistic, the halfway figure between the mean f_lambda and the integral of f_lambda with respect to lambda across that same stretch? 123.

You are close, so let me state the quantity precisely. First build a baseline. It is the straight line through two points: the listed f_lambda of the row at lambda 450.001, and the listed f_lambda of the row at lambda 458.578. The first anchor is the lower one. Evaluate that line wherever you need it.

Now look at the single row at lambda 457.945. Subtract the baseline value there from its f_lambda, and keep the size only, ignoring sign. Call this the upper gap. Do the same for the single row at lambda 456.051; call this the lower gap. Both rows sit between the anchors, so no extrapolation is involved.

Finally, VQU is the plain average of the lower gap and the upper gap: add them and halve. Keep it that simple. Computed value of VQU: 3.6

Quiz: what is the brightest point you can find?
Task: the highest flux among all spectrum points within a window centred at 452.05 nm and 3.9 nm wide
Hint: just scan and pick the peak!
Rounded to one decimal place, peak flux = 48.4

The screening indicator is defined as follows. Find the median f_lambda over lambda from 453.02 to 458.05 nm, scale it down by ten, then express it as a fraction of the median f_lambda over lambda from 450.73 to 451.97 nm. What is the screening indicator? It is 0.095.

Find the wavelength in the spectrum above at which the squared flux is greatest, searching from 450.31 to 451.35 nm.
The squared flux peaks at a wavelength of 450.416 nm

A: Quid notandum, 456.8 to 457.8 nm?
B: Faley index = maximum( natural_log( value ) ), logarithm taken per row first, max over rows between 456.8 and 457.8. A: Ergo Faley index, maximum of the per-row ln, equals 3.85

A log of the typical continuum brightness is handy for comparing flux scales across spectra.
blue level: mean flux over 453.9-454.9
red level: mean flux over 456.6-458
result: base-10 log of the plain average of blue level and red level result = 1.62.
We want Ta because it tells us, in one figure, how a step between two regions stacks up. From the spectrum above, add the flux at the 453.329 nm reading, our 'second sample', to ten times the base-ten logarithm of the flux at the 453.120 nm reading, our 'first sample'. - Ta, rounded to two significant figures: 56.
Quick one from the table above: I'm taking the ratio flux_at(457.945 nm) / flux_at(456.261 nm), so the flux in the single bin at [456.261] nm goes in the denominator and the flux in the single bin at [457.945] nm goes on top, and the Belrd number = 1.16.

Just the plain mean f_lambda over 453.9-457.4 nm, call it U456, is 40.4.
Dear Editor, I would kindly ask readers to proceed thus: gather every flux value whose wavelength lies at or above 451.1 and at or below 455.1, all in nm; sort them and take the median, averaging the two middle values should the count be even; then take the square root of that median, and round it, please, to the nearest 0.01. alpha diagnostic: 6.32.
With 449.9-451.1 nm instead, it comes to 6.56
